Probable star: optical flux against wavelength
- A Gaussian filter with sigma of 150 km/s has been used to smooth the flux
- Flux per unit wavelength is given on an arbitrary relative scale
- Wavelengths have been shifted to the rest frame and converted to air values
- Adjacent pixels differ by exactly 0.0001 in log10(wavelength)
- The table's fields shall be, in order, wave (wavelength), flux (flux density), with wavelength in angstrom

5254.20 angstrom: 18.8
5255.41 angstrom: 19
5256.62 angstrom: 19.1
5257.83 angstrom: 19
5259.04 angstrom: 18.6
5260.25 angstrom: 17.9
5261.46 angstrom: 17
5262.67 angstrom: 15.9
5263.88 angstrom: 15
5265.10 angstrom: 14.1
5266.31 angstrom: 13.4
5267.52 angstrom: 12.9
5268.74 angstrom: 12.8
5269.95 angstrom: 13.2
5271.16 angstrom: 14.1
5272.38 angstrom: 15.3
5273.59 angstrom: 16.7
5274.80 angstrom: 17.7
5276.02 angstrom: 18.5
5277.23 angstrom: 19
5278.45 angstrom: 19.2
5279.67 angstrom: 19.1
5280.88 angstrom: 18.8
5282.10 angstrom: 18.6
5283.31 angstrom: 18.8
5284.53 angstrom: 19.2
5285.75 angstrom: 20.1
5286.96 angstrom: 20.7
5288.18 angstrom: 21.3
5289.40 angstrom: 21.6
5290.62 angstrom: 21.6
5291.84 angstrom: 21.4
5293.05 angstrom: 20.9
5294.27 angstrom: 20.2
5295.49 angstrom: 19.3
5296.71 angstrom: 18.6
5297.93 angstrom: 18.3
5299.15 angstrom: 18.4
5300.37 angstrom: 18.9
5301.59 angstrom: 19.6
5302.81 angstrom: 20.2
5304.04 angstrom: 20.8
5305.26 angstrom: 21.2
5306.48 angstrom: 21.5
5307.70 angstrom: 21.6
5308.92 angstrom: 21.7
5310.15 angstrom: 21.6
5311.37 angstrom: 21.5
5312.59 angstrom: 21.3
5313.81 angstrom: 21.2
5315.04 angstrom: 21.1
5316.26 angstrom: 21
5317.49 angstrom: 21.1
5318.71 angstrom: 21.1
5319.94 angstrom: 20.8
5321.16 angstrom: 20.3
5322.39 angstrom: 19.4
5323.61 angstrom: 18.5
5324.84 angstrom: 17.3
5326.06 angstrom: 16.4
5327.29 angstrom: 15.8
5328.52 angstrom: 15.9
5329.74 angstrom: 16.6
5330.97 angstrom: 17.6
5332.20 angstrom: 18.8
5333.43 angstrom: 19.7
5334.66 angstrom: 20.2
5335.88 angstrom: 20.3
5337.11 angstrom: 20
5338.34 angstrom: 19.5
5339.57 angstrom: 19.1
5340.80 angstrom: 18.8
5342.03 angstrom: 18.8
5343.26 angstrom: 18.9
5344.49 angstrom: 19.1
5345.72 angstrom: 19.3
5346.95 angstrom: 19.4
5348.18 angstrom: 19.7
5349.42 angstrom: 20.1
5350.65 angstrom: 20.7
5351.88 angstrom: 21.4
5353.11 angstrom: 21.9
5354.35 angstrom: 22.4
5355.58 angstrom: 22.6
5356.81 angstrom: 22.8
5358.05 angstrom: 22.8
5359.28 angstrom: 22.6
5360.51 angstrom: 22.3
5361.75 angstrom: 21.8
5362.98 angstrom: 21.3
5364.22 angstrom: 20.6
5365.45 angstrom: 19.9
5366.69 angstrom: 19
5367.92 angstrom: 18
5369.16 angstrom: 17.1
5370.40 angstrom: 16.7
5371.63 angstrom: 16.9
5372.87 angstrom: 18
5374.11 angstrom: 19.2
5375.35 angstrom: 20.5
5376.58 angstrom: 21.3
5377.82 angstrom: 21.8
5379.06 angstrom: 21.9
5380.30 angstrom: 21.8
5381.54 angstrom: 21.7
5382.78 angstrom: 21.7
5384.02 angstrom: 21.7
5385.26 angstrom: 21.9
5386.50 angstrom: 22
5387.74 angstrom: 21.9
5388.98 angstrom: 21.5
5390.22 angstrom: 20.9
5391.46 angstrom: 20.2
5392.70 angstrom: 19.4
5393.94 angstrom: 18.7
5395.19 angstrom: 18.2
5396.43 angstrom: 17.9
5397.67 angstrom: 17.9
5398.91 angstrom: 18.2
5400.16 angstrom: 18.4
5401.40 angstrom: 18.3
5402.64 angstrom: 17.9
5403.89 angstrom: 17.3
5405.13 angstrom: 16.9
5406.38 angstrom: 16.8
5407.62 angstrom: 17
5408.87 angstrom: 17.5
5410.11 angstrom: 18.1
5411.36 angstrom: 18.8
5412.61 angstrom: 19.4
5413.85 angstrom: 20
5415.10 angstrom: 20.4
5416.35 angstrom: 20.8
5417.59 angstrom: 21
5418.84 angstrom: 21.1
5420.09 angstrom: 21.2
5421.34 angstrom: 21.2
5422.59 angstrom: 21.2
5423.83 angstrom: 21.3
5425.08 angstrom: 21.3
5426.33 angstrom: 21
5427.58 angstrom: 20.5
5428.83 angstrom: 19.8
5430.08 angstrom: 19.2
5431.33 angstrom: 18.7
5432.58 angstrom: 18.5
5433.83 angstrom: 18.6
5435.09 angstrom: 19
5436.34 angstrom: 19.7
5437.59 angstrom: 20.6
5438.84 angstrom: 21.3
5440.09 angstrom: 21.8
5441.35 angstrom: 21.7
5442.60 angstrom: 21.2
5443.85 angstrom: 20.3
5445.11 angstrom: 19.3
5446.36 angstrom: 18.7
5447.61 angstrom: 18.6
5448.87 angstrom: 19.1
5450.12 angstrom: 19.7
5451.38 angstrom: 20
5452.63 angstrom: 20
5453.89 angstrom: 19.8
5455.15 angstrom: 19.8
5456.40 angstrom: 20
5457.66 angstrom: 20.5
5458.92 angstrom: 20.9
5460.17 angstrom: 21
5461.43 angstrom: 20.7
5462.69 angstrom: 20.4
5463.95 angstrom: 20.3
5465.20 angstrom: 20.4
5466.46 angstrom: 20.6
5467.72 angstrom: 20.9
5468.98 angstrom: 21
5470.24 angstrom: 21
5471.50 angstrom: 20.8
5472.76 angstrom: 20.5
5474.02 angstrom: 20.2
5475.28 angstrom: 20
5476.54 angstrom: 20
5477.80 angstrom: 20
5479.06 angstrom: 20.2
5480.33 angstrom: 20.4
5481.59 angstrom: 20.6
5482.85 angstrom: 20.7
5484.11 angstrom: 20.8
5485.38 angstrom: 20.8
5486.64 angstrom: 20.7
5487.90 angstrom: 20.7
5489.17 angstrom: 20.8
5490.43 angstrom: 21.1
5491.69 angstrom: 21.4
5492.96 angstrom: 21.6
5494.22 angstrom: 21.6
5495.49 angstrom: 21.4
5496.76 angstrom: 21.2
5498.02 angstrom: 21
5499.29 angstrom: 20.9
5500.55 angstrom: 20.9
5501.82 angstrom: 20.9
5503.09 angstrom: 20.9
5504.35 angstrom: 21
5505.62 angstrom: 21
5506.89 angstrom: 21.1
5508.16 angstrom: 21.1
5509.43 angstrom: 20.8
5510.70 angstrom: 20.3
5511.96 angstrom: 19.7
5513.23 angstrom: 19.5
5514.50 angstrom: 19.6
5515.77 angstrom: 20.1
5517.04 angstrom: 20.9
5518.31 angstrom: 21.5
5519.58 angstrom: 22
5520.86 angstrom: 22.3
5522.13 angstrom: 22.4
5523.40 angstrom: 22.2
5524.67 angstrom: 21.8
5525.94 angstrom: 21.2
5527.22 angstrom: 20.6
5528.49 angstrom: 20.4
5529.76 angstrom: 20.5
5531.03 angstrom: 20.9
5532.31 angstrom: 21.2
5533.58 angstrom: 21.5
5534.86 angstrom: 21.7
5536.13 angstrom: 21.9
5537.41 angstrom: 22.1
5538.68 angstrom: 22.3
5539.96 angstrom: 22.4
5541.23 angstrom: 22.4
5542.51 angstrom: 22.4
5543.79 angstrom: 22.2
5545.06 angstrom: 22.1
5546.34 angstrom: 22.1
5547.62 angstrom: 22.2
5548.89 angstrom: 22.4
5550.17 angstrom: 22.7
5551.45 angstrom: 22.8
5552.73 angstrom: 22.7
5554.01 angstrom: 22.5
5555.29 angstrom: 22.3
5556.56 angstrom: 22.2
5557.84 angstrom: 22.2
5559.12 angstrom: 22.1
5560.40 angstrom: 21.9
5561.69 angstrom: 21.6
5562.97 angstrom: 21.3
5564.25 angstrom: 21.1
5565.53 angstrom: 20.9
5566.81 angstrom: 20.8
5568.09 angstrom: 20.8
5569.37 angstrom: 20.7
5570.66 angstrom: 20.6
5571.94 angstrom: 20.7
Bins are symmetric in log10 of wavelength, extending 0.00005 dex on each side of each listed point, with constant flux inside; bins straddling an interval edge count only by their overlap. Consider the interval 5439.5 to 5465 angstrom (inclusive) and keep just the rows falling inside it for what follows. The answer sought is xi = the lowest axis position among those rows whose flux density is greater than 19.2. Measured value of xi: 5440.09 angstrom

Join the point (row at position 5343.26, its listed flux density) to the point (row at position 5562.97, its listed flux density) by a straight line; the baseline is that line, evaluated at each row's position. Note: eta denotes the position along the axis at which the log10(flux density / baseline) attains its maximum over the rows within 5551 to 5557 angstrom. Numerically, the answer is 5551.45 angstrom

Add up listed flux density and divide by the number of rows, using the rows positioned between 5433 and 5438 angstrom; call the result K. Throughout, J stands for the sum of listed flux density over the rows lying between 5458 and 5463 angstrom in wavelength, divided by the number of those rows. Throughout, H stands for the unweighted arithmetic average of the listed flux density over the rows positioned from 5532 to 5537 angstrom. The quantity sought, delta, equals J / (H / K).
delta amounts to 18.7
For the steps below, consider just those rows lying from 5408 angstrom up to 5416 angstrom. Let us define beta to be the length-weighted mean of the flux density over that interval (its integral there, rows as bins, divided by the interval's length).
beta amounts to 19.0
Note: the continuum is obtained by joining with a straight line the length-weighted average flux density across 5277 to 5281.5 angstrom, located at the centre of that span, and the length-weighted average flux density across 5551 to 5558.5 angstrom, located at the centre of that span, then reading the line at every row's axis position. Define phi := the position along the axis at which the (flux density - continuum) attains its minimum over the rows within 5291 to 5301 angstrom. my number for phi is 5297.93 angstrom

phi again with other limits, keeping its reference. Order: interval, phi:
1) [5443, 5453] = 5447.61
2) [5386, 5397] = 5396.43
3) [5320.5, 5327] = 5326.06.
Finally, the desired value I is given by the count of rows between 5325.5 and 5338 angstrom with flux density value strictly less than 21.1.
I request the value 10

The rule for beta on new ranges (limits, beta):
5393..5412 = 17.9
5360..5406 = 19.7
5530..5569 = 21.9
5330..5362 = 20.3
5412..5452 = 20.2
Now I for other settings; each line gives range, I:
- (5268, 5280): 10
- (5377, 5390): 0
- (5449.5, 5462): 10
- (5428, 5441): 8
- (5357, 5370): 5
